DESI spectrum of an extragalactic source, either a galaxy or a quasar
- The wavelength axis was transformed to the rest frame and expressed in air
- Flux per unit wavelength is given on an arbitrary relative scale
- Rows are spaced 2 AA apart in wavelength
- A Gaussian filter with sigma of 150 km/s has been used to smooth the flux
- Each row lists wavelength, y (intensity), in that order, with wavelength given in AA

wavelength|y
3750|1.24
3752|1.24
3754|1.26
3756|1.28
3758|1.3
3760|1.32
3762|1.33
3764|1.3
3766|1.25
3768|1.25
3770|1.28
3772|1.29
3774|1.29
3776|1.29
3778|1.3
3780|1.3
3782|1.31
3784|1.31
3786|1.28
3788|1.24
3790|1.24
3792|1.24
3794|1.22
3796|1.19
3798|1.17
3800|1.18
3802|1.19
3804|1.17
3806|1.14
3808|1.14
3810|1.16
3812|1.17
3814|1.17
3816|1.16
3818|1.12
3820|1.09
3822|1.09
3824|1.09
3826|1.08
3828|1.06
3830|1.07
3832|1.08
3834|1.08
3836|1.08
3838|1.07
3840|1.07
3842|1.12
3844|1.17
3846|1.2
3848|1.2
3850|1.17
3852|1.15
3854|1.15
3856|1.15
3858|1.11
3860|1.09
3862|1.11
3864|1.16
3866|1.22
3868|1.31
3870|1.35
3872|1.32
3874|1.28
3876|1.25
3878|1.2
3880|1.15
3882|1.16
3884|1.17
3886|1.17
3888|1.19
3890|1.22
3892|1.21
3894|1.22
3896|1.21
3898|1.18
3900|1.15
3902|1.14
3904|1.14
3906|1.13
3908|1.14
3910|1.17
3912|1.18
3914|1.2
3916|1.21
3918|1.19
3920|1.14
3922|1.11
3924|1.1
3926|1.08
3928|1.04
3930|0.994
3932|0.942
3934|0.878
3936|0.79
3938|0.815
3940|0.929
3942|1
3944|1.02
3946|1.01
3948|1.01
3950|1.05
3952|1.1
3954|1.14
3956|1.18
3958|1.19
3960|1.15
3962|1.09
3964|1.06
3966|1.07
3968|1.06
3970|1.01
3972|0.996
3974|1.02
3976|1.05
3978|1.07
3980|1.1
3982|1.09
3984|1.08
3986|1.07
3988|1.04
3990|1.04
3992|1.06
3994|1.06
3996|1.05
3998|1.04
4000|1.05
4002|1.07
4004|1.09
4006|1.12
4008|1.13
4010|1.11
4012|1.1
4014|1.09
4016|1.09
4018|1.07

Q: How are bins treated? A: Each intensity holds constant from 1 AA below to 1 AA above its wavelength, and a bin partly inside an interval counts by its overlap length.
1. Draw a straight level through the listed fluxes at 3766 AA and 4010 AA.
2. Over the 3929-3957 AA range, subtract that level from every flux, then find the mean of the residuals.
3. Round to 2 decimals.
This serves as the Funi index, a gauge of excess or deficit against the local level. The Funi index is -0.16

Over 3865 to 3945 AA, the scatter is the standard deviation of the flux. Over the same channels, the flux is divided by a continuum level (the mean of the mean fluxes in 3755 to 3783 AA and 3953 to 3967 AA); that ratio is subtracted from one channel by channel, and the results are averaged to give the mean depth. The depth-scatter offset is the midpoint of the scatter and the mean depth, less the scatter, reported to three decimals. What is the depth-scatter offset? -0.032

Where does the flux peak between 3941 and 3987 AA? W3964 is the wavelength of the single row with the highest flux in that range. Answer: 3958 AA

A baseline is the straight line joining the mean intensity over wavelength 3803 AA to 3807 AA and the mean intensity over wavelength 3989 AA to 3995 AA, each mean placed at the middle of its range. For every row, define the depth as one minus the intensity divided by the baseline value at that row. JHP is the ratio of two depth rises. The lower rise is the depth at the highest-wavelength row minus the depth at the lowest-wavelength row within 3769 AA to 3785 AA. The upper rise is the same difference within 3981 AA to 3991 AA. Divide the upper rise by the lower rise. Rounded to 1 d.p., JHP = -1.3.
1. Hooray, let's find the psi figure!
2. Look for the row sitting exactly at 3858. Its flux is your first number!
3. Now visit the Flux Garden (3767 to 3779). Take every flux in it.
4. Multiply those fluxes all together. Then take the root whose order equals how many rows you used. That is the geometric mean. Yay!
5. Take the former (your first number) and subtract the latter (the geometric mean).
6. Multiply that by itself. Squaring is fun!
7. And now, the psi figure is 0.030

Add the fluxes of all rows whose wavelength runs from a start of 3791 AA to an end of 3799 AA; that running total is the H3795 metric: 4.8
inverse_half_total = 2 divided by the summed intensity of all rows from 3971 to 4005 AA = 0.11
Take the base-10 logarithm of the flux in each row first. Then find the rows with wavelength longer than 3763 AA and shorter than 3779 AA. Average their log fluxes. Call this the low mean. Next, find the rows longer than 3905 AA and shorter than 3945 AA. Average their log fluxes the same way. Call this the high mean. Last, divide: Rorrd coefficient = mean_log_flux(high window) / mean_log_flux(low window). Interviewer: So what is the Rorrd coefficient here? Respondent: 0.2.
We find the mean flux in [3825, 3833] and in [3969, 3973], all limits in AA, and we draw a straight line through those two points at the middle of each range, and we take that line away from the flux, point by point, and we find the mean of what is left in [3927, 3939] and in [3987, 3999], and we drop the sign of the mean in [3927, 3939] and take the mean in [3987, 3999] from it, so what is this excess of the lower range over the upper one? 0.06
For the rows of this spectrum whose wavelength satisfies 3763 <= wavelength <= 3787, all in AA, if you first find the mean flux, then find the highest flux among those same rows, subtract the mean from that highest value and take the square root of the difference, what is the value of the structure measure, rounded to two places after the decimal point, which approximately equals 0.15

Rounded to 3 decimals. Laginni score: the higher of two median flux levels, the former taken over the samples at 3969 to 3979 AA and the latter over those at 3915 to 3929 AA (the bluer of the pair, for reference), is 1.110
